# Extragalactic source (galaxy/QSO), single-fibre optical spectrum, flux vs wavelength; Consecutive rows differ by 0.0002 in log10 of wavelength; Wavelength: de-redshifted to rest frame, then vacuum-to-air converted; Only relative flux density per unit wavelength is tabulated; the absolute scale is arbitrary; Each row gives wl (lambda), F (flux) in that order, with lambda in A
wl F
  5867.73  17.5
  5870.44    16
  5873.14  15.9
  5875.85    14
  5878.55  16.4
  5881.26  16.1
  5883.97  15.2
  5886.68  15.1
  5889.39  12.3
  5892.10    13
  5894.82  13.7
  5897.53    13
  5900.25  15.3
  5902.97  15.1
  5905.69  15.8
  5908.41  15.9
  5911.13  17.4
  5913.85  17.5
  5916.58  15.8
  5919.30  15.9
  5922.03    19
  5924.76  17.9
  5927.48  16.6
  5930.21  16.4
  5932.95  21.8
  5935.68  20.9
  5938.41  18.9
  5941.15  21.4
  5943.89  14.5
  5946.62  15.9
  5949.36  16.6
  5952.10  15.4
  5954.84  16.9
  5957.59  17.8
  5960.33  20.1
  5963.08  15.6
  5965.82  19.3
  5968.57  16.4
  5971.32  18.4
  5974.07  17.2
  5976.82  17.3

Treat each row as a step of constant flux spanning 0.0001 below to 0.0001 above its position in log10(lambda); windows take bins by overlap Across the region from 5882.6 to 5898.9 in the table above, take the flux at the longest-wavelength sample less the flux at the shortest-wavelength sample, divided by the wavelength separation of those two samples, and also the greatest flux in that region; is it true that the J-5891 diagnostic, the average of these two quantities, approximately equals 7.5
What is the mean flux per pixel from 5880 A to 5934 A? 15.9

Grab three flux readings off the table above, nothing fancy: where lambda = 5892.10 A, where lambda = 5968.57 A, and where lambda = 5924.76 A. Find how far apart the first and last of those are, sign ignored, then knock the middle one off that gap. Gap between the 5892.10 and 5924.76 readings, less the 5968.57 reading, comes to -11.5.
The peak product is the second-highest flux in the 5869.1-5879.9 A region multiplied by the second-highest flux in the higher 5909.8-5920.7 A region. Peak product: 278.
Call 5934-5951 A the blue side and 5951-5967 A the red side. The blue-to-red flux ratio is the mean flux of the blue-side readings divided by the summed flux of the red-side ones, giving 0.172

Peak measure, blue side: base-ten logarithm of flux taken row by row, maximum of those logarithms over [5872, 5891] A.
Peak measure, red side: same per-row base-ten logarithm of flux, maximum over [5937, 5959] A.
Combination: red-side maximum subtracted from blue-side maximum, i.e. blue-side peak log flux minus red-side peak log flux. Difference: -0.12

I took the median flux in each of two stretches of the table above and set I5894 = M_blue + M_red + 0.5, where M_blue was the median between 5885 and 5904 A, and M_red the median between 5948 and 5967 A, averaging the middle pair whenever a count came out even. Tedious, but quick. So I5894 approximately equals 31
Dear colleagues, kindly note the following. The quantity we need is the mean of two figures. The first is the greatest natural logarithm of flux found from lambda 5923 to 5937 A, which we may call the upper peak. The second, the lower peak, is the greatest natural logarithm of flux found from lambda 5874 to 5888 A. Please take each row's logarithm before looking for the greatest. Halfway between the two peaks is 2.94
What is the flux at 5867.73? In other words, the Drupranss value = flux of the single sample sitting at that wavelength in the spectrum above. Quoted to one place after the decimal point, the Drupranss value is 17.5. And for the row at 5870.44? 16.0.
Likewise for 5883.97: 15.2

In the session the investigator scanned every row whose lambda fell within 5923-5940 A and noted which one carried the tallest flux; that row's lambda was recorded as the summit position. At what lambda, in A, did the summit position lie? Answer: 5932.95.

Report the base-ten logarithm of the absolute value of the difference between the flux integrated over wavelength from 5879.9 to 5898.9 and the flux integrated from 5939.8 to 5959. 1.76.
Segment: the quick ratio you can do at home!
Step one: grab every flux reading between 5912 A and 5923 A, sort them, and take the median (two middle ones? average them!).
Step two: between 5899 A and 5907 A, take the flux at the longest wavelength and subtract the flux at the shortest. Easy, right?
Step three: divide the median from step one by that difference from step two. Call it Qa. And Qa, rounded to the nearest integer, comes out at 33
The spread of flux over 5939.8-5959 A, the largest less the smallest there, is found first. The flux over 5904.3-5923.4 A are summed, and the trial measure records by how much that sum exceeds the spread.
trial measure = 110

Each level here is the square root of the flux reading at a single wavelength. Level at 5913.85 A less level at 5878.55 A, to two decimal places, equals 0.13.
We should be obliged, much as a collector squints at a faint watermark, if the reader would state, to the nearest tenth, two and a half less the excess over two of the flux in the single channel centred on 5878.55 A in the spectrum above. -11.9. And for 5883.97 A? -10.7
